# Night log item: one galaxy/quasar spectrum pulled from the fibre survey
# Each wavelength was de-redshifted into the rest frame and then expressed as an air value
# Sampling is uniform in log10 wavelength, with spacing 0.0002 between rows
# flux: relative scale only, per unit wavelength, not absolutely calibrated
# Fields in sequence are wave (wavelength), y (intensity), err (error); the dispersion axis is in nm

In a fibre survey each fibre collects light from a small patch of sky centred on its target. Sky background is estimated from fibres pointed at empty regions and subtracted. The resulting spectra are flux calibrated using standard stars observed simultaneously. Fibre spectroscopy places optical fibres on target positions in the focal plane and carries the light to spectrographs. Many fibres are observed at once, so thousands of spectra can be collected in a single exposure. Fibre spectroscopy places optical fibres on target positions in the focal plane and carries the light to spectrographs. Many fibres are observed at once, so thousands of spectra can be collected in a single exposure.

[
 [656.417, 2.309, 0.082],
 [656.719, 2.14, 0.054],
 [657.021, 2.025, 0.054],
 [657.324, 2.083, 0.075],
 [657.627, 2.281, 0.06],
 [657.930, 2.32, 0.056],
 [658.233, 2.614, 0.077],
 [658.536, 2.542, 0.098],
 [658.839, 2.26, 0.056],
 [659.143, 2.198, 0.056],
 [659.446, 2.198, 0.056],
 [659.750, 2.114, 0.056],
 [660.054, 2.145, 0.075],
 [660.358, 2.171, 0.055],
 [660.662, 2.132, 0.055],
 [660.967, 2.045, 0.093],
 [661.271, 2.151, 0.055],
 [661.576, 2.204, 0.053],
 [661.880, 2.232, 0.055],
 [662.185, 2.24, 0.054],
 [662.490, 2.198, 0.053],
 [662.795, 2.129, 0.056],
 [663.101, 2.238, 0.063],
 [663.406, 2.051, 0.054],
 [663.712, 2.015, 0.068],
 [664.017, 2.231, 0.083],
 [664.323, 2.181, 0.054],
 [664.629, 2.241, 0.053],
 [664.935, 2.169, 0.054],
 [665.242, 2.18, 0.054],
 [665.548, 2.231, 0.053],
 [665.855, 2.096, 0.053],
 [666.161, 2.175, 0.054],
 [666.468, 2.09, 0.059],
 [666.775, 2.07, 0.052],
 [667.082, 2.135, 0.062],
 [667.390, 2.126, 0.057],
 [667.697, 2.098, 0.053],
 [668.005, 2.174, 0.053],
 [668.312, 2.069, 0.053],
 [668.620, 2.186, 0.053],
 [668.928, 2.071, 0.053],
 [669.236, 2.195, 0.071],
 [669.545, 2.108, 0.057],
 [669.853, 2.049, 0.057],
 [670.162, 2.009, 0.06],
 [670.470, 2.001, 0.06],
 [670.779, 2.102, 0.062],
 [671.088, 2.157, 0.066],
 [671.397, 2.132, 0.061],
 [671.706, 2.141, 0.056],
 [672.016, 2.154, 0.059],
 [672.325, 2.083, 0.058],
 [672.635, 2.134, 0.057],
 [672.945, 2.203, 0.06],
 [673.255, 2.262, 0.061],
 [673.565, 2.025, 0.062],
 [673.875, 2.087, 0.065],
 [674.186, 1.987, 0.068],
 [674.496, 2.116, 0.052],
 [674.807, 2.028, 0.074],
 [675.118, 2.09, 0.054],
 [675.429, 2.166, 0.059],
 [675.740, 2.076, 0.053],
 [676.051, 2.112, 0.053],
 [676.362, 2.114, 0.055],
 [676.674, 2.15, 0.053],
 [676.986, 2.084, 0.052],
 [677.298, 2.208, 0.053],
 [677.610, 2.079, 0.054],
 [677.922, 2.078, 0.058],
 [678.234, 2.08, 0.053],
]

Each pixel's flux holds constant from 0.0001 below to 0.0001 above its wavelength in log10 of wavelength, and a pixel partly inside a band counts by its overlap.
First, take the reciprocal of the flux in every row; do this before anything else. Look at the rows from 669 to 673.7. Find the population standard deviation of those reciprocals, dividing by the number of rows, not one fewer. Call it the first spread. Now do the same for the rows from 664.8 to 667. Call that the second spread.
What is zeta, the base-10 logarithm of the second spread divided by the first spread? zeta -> -0.1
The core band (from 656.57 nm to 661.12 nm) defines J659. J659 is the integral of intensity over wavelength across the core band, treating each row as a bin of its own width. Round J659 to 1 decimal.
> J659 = 10.1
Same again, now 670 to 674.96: 10.4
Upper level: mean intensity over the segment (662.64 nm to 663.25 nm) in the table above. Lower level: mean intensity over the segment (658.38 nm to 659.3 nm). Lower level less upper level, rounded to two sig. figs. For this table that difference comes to 0.15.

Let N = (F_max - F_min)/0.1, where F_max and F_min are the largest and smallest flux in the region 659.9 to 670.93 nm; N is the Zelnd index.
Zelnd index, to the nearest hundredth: 2.40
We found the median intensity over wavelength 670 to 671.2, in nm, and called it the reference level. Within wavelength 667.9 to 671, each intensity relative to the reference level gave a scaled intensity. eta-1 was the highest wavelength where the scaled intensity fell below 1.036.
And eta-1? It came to 670.779 nm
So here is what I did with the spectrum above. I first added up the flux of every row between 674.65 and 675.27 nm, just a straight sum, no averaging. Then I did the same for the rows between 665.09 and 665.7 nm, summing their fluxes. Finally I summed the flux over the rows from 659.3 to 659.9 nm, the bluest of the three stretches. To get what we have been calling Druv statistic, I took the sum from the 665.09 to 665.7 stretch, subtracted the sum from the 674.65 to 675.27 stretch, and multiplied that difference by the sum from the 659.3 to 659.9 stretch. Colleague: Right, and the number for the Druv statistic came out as 1.3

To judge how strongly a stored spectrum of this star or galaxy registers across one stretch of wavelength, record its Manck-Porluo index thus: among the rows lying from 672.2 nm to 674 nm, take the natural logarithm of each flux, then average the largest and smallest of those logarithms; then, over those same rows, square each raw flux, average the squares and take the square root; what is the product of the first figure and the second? 1.62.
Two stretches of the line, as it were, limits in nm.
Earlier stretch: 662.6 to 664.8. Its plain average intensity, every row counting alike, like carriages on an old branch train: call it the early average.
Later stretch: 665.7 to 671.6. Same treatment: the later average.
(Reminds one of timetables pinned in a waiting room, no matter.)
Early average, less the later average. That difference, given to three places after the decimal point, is 0.048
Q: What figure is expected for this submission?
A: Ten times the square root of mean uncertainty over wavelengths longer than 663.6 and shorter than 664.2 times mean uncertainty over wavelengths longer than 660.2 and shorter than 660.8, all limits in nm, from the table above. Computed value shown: 0.64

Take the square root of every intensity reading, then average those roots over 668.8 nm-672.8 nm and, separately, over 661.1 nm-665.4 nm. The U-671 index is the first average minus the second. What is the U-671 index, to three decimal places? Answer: -0.025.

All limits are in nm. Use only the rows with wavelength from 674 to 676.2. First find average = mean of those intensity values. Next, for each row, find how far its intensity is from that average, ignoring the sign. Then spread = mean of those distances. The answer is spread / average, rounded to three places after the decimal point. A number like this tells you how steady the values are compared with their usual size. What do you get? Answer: 0.021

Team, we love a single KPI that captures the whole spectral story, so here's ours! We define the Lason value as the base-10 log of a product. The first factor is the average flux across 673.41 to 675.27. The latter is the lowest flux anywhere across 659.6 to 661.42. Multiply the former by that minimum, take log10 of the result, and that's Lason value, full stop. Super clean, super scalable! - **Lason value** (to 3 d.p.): 0.624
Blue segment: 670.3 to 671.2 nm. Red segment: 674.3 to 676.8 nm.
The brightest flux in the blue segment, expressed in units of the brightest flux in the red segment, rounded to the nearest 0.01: 1.00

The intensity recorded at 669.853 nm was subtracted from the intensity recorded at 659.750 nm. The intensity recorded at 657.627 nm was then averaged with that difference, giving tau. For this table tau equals 1.17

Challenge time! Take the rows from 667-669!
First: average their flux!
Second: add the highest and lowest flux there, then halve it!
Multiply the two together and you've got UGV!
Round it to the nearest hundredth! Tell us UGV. 4.52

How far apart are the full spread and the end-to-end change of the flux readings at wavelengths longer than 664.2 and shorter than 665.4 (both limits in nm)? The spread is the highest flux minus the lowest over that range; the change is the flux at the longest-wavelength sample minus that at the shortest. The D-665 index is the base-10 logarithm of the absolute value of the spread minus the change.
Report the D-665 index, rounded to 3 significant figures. -1.14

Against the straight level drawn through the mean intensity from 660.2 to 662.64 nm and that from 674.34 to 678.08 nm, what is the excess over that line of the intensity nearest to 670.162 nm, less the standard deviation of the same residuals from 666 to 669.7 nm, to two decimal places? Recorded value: -0.17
